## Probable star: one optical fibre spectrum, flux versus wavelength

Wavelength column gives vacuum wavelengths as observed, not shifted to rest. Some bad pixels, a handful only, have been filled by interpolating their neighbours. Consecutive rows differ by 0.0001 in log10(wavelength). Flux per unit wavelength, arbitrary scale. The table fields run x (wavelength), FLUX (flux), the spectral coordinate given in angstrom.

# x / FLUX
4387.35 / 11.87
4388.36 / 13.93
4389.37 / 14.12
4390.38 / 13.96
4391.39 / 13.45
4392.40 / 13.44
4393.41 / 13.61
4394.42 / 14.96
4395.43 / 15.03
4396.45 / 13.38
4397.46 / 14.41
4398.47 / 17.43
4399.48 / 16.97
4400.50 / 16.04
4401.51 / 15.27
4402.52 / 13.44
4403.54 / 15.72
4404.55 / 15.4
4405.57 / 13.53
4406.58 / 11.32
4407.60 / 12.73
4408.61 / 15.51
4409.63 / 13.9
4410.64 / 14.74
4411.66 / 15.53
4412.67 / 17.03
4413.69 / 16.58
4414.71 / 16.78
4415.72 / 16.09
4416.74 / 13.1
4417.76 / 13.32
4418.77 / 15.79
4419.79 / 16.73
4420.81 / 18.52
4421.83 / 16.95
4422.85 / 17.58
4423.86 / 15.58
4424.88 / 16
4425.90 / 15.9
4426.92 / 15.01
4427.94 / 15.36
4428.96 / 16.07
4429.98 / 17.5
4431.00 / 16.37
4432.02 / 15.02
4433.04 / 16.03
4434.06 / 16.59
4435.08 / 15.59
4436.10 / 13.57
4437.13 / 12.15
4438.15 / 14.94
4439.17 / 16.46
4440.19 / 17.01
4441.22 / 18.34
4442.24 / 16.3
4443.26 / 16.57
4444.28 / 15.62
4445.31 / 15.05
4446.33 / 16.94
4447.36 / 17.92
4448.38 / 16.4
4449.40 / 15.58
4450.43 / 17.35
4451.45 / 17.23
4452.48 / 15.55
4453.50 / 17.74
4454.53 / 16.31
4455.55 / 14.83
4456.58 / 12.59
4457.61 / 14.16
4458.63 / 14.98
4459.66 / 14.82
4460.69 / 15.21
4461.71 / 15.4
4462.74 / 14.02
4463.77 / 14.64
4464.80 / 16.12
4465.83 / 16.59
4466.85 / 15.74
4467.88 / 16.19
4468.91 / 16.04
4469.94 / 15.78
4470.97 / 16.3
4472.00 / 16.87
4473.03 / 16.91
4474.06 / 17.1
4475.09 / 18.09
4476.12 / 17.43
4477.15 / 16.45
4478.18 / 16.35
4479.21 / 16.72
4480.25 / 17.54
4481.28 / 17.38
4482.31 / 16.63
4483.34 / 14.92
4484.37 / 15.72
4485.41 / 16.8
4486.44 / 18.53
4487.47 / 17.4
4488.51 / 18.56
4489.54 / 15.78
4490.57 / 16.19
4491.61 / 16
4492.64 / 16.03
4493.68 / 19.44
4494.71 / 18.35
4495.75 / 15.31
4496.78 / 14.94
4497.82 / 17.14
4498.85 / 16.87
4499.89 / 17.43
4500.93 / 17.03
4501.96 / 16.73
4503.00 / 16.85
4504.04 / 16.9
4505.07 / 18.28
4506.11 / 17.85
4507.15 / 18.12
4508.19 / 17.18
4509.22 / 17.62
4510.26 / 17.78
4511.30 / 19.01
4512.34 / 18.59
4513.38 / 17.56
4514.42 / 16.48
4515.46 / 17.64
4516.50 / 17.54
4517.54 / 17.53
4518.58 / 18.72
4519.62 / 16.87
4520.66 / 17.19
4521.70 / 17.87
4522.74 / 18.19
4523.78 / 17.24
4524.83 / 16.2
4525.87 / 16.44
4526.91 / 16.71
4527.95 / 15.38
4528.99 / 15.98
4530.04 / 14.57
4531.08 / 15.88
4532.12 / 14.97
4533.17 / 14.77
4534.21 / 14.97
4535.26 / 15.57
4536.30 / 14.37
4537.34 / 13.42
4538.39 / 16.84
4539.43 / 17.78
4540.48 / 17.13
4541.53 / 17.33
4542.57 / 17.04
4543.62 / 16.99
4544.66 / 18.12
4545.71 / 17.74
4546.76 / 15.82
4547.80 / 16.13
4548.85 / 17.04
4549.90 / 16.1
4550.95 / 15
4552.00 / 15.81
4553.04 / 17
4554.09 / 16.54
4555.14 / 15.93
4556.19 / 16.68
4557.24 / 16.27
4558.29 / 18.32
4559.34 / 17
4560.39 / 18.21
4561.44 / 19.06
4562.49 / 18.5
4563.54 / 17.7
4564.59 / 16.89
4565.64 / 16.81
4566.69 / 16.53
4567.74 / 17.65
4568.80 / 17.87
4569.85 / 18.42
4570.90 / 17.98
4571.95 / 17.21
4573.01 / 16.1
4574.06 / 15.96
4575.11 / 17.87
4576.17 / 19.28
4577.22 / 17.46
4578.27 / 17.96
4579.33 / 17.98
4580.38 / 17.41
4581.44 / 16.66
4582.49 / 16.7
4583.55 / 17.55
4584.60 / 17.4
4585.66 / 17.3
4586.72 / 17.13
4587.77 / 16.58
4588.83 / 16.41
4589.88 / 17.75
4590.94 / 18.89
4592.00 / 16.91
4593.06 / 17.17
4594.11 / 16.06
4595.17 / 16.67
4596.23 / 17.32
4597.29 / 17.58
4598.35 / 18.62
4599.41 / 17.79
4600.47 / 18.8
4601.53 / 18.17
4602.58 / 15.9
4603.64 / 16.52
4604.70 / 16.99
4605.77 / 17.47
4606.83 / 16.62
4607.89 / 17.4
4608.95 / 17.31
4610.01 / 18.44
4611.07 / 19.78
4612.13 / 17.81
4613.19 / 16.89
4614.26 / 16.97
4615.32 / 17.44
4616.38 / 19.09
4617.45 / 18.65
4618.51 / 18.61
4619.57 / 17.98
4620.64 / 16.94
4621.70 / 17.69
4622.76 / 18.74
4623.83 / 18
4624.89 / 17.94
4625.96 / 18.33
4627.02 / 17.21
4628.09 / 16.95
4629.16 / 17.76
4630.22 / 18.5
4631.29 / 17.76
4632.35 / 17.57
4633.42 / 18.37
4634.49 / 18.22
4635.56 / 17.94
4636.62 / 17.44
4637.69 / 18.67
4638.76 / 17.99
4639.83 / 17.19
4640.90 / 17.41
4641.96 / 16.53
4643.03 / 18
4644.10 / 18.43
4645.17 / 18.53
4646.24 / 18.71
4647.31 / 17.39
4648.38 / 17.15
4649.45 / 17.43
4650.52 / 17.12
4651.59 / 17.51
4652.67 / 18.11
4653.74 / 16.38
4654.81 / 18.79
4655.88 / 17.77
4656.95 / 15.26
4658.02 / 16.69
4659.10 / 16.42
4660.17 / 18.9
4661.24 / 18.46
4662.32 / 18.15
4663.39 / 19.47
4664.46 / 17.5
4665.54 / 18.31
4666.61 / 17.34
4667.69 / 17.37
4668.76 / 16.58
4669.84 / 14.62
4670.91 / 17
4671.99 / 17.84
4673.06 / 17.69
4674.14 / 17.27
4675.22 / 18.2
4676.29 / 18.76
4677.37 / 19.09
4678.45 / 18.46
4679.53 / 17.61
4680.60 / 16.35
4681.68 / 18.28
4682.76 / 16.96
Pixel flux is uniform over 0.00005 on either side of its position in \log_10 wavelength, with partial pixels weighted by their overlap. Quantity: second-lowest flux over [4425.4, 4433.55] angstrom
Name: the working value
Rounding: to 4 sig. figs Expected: 15.02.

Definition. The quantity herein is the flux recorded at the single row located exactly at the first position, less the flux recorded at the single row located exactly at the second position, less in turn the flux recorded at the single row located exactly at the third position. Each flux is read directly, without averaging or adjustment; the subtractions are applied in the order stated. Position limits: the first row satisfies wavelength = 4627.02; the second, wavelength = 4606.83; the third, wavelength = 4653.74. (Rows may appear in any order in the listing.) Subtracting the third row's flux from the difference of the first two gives -15.8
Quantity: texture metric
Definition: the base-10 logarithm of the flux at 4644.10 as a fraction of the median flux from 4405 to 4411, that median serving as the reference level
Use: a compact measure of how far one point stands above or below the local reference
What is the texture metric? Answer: 0.128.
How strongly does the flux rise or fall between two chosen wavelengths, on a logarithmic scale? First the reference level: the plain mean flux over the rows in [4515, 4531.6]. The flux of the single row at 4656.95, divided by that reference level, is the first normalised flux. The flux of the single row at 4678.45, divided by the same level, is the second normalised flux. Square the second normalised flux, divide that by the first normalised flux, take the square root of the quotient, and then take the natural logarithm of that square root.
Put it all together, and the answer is 0.14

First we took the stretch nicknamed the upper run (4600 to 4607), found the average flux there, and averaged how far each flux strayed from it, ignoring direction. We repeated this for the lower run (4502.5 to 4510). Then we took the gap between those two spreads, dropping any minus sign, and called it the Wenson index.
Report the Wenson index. 0.32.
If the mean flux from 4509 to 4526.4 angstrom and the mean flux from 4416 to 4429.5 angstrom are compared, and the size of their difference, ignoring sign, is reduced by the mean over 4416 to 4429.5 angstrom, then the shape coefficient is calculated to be -14.1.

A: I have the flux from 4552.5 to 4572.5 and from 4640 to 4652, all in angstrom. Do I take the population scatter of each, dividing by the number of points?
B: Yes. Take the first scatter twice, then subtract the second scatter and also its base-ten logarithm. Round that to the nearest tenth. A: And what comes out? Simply 1.2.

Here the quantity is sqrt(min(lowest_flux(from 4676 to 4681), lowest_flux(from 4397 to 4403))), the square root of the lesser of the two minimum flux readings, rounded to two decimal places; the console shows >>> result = 3.67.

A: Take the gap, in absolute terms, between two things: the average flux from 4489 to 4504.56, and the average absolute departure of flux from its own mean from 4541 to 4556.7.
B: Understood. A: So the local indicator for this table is 16.1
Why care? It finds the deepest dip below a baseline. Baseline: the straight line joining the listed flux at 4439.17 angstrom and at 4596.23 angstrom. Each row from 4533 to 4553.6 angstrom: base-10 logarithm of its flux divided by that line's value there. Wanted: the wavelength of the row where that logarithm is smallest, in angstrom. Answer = 4537.34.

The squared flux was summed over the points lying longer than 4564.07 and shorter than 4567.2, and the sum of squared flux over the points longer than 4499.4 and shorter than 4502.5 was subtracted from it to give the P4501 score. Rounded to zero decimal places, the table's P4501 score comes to -33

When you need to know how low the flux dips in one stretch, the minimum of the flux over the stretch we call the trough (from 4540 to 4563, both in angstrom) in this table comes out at 15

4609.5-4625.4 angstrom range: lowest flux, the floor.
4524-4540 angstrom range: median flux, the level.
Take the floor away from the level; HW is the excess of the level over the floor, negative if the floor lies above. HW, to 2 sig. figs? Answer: -1.3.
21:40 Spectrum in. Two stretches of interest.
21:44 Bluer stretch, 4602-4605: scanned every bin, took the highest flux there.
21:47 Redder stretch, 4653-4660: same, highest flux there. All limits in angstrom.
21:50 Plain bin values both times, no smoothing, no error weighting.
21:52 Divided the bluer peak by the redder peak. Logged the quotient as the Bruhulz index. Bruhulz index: 0.90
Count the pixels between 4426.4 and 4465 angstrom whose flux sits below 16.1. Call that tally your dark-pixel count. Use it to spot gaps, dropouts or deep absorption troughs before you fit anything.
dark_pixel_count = 22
